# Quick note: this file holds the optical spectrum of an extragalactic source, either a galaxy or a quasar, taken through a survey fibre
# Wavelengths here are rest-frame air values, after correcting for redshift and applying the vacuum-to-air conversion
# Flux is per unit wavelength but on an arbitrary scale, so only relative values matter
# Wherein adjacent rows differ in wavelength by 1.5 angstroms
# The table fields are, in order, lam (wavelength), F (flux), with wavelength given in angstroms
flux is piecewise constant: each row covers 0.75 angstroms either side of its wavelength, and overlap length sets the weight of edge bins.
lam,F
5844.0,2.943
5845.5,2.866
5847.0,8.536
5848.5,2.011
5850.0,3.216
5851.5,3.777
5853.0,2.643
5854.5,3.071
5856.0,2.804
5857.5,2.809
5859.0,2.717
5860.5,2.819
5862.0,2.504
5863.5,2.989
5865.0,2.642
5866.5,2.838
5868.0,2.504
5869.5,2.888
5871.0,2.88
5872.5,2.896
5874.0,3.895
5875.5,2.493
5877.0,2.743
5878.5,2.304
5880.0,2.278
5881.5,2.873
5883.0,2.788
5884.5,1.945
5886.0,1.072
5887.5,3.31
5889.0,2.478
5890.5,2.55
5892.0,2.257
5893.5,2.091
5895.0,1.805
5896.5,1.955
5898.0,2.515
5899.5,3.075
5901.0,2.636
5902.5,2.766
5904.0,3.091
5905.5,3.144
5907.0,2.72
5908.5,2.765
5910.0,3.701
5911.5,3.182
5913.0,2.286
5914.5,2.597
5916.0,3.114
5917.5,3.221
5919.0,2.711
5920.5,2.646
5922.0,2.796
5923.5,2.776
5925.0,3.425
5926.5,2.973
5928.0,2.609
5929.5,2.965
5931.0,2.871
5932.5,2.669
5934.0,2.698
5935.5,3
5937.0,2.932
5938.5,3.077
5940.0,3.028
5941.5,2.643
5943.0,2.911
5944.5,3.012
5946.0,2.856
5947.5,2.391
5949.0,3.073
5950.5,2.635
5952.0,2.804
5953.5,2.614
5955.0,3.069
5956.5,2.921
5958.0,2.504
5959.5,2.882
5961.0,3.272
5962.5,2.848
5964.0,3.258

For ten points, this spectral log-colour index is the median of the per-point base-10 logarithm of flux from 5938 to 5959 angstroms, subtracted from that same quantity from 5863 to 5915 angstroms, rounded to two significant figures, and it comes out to -0.025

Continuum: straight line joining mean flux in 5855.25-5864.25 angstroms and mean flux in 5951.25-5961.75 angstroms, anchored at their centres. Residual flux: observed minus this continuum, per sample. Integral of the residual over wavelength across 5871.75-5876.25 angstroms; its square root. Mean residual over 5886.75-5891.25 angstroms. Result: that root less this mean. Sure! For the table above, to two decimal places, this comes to 1.20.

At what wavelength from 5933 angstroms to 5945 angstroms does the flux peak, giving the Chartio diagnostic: 5938.5 angstroms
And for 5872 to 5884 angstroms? 5874.0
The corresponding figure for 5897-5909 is 5905.5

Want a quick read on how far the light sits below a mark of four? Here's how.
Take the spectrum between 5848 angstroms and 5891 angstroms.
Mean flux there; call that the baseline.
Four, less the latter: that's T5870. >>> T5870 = 1.28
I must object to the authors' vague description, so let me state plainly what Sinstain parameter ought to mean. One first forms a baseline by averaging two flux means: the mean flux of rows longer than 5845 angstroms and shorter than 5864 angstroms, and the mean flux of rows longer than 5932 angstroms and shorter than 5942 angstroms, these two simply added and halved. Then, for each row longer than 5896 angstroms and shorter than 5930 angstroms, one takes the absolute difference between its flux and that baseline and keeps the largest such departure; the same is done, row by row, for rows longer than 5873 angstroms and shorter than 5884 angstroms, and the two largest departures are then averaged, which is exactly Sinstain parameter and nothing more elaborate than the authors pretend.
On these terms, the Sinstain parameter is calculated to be 0.97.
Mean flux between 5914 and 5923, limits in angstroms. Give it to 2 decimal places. 2.85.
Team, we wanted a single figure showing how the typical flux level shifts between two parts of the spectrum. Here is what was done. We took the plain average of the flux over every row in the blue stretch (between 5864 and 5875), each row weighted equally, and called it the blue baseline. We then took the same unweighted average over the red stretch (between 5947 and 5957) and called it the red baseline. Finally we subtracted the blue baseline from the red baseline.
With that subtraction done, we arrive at -0.1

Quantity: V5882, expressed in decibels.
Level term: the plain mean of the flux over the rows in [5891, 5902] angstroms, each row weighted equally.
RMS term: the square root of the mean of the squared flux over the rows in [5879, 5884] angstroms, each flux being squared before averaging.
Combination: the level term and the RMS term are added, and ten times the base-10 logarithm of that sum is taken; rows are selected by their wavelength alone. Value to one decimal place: 7.0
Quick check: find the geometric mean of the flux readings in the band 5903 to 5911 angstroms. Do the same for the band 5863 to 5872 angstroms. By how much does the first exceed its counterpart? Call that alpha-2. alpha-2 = 0.3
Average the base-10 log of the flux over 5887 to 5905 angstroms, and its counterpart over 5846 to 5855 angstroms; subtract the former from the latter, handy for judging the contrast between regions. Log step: 0.14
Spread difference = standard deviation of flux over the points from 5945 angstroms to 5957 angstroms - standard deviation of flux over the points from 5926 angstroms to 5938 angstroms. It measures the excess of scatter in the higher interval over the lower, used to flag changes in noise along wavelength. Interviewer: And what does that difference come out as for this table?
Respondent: 0.08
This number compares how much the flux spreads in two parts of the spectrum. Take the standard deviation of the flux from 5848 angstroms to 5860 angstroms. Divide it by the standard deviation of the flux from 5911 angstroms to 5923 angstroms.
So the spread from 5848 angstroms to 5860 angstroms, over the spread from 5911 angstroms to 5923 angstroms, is 1.5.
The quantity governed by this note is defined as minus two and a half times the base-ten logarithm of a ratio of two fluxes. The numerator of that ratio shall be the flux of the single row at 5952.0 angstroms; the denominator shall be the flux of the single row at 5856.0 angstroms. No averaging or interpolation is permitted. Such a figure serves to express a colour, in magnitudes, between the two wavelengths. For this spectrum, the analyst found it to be 0.00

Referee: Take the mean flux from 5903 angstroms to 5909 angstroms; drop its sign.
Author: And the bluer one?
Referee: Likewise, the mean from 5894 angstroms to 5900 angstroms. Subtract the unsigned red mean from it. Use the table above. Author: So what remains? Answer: -0.6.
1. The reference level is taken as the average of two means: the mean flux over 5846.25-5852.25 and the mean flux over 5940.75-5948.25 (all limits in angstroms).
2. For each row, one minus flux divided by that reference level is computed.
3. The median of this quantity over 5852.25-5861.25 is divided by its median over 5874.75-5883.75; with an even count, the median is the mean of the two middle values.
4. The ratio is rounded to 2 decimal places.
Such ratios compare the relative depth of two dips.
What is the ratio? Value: 0.80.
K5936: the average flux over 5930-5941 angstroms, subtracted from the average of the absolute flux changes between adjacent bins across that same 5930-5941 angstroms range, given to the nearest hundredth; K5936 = -2.76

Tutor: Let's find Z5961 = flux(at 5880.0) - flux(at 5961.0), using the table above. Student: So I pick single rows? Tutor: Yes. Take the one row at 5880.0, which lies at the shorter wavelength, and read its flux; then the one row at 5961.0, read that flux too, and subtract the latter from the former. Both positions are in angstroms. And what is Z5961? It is -1.0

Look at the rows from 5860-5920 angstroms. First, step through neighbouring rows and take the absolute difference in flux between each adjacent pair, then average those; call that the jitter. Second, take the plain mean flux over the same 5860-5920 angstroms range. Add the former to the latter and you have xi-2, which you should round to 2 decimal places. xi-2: 3.14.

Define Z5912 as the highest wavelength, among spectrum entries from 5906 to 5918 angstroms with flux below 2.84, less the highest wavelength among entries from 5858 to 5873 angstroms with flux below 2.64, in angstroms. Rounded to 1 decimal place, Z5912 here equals 46.5 angstroms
